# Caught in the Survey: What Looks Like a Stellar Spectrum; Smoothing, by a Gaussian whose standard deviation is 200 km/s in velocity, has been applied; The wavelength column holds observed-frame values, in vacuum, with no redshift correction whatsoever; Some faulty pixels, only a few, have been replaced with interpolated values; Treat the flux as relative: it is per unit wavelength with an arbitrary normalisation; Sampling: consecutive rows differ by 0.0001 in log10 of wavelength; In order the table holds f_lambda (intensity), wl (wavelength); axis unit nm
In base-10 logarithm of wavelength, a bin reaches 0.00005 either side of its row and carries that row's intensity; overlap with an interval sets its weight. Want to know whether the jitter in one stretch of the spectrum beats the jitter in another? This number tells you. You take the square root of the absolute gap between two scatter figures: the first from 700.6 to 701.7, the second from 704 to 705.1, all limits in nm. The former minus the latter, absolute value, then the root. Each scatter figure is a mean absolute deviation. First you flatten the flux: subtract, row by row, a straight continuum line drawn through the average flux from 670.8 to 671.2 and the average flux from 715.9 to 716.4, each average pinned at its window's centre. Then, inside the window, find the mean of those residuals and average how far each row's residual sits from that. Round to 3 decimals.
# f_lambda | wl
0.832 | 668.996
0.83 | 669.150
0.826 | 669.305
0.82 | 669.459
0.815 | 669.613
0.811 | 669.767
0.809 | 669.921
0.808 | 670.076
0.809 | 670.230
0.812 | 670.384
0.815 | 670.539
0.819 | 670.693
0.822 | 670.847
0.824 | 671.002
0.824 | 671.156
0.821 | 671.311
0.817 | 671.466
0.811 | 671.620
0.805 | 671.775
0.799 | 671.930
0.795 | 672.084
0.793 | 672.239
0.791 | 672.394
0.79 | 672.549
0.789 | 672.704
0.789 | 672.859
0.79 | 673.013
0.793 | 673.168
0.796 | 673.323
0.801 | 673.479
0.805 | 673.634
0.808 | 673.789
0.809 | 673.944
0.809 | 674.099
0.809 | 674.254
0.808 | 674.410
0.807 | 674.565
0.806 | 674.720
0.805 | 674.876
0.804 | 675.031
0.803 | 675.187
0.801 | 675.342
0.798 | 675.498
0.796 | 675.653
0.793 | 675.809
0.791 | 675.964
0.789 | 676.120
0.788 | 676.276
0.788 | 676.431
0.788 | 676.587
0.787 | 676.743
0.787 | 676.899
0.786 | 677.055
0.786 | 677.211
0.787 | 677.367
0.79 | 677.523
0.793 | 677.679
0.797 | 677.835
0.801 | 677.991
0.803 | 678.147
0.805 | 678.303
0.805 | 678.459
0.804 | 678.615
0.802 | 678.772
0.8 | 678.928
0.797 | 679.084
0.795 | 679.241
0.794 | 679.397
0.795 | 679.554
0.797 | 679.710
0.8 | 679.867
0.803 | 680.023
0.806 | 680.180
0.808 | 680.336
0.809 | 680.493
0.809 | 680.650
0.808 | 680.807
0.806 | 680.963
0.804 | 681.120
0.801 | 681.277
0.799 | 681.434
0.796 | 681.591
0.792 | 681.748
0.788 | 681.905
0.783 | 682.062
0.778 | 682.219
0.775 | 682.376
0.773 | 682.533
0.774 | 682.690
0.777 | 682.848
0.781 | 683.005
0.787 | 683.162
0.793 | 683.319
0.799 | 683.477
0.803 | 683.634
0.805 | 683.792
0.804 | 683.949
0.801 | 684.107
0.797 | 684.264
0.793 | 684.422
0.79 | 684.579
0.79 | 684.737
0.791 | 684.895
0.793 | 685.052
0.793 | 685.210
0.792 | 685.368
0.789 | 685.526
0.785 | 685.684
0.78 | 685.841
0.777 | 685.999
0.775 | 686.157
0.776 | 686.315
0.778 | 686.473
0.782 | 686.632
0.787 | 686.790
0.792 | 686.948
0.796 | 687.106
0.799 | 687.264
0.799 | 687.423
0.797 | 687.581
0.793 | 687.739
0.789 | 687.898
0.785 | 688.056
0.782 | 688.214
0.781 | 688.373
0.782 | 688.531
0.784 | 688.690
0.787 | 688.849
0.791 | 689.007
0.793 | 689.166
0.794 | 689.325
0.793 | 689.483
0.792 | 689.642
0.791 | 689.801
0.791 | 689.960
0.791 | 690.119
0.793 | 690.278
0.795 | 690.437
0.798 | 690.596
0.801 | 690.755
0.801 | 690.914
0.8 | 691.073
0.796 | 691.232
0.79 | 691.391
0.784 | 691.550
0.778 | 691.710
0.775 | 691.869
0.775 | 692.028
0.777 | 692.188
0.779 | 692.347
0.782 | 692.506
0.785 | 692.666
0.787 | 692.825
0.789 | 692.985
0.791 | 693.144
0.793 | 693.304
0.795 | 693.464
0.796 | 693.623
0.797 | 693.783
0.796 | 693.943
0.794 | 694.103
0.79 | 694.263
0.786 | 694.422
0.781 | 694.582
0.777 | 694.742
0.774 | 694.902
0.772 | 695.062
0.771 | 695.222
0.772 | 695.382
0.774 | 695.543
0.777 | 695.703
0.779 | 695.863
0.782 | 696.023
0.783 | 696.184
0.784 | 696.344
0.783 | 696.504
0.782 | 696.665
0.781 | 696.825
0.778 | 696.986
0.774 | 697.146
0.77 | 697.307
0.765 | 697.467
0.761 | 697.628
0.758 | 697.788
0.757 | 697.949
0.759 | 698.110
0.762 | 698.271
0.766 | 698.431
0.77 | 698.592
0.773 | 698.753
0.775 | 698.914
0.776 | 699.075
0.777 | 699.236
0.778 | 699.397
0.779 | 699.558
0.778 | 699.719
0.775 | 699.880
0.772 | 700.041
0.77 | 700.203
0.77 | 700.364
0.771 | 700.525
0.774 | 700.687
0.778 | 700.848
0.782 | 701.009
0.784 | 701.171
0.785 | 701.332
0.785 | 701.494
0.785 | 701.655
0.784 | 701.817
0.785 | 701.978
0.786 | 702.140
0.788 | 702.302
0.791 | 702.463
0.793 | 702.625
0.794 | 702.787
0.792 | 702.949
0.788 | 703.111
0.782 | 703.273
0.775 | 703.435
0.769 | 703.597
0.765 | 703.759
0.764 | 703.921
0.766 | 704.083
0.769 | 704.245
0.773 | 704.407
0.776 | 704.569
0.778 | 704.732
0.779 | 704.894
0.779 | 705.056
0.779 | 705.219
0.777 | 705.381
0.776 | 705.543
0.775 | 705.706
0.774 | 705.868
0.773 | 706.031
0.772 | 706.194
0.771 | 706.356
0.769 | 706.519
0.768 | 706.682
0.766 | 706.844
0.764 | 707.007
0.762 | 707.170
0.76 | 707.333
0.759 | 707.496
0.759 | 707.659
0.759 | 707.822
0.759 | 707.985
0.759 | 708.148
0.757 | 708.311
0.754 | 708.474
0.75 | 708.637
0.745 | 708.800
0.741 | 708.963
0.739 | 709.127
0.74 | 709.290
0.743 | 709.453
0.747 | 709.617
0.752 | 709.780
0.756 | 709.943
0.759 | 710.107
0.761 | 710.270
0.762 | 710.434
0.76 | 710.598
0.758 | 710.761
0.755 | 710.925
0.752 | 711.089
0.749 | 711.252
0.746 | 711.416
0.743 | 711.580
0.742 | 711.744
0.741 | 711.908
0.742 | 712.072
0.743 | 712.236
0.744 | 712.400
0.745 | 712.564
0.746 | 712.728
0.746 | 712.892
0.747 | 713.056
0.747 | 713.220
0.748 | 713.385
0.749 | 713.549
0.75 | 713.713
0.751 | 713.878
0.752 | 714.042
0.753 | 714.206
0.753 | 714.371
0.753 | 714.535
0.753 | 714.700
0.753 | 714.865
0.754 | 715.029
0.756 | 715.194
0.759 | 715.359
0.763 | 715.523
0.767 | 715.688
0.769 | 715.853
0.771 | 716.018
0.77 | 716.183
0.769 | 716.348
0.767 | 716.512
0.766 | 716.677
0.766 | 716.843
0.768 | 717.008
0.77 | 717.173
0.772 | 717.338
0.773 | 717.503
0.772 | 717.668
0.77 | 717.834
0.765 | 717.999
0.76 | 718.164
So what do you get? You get 0.031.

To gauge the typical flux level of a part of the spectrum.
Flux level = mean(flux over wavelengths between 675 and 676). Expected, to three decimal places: 0.798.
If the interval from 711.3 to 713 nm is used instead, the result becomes 0.744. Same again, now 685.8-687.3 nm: 0.784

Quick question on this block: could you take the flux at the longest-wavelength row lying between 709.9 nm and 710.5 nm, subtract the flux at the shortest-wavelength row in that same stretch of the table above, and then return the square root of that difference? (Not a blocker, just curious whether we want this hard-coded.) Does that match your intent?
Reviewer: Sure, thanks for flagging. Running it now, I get 0.077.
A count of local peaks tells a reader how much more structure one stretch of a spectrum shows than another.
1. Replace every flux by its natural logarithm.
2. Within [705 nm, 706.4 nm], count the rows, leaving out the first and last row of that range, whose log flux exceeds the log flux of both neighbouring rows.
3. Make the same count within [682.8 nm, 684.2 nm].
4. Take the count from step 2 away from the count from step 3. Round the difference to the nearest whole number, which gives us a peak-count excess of 1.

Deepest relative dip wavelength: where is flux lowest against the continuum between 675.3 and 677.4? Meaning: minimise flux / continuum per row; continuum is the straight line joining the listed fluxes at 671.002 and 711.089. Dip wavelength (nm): 677.055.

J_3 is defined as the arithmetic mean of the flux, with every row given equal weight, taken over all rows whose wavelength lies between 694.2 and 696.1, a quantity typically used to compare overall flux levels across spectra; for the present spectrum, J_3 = 0.778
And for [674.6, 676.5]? 0.797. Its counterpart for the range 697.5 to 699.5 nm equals 0.768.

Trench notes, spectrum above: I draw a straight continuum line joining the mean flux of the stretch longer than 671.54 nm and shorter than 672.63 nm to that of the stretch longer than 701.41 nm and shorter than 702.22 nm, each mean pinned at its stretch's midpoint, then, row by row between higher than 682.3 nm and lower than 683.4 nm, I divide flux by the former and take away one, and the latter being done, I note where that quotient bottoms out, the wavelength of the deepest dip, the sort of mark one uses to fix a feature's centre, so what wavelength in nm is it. 682.533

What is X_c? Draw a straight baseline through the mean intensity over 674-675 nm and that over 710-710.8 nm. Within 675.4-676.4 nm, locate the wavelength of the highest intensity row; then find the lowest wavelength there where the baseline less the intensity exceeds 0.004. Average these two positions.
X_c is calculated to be 675.50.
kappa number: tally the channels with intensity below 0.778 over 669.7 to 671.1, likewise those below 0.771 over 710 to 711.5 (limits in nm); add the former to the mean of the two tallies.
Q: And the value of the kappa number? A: 4.5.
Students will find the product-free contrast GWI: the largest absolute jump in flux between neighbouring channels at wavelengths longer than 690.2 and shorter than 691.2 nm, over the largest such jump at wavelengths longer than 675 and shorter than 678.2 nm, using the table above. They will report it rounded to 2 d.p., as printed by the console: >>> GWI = 0.75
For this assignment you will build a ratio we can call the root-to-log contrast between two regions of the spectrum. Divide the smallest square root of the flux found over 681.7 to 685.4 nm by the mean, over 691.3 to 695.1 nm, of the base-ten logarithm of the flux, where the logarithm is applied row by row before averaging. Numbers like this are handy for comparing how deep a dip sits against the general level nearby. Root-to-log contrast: -8.4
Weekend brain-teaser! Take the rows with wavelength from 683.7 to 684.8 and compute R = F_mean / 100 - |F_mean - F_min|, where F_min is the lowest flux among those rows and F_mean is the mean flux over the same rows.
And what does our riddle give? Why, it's 0.001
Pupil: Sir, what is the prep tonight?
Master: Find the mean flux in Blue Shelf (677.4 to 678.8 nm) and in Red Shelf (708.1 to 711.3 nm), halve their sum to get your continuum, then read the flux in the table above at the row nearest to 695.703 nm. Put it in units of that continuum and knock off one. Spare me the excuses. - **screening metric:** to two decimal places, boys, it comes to 0.00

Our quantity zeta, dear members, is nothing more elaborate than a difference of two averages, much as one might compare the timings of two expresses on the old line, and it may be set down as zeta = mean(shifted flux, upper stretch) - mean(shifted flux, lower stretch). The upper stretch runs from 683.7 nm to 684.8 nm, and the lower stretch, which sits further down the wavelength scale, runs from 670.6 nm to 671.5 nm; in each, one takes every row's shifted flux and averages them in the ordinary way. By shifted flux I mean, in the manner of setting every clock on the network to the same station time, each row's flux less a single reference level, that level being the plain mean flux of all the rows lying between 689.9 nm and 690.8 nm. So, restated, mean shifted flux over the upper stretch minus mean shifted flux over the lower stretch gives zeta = -0.024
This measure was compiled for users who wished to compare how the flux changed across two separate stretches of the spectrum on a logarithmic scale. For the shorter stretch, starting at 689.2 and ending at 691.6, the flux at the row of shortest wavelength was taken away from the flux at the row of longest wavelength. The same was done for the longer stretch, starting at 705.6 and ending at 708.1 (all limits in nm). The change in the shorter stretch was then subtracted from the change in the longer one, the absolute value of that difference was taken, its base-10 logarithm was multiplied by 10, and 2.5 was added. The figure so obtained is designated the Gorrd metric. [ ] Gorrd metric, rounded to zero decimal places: -20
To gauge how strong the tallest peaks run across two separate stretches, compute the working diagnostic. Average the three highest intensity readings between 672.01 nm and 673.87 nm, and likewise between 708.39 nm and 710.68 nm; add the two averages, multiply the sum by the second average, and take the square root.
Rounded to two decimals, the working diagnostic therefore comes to 1.09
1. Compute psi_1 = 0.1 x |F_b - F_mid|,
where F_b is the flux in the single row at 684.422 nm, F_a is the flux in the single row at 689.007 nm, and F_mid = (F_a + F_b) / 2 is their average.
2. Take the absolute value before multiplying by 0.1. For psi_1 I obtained 0.0001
